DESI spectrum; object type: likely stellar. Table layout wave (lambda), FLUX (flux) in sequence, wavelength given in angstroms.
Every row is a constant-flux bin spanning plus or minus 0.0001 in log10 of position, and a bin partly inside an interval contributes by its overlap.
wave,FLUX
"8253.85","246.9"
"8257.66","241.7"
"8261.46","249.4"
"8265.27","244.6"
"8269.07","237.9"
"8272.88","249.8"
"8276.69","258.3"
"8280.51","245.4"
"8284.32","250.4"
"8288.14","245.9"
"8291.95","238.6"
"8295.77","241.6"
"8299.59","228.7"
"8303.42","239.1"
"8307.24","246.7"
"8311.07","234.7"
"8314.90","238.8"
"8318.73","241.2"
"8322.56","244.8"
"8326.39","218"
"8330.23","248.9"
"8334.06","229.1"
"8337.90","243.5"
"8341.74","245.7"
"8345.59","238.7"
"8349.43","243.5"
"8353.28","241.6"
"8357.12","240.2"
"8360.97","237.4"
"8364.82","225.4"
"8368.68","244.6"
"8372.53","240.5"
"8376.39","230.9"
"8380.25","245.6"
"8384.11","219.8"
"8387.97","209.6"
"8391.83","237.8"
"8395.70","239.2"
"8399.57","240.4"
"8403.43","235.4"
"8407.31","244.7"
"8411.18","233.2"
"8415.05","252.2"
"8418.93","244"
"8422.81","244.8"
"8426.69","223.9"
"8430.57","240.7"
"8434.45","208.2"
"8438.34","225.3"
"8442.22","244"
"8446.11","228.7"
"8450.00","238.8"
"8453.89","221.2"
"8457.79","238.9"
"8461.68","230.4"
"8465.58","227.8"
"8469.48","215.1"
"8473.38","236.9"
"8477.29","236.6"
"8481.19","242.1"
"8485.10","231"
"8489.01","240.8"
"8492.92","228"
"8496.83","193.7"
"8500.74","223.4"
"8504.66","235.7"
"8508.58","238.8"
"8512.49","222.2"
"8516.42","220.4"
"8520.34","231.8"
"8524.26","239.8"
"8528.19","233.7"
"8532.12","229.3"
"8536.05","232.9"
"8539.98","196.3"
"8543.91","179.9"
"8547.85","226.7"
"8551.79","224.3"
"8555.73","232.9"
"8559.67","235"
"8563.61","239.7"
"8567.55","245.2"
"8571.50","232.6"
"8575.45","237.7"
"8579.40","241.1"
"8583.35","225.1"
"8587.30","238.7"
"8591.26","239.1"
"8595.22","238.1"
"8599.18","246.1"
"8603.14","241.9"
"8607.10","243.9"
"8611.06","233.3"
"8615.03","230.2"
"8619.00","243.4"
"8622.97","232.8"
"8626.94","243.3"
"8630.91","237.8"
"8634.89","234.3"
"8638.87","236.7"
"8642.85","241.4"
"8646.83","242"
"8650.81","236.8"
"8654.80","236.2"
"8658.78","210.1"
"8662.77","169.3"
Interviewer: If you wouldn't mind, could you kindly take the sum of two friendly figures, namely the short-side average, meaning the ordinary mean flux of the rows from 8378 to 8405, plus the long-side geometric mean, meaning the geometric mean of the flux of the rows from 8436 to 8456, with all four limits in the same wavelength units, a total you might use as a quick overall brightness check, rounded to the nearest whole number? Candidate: 464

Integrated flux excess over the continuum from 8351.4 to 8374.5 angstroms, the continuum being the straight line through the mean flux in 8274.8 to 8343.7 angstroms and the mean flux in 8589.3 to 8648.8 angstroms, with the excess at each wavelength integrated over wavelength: -56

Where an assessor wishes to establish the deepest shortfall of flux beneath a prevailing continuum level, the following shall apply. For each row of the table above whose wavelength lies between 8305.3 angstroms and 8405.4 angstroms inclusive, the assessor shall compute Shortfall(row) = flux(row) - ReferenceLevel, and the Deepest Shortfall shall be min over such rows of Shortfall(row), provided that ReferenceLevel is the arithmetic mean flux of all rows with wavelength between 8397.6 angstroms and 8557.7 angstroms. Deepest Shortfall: -20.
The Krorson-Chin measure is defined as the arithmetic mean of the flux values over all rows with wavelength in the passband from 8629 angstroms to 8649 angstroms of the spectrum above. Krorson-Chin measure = 238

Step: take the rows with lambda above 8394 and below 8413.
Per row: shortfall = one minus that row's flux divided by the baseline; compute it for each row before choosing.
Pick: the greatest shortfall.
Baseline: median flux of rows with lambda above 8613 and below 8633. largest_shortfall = 0.019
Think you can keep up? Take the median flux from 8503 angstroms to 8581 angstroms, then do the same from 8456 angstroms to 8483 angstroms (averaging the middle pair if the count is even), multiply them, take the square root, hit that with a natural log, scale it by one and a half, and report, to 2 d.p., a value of 8.19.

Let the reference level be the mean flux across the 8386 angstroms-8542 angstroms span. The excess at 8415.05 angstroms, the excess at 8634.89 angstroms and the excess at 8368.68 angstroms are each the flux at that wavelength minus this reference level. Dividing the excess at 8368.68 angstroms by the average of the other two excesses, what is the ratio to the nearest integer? 1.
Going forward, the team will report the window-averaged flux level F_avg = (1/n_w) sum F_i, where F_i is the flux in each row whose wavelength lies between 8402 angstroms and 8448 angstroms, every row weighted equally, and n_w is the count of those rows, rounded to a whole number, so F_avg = 235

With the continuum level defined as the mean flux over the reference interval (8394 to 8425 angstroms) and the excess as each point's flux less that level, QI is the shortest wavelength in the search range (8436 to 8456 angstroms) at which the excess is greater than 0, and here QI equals 8442.22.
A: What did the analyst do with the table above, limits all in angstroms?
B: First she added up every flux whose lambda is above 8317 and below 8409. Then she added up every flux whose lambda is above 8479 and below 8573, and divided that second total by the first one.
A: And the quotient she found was 0.96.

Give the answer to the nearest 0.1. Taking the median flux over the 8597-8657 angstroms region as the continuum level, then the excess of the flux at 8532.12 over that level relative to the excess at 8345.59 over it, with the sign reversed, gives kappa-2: 9.4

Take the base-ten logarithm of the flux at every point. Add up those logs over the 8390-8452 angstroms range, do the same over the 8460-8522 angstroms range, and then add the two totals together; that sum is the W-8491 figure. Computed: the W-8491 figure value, 75.70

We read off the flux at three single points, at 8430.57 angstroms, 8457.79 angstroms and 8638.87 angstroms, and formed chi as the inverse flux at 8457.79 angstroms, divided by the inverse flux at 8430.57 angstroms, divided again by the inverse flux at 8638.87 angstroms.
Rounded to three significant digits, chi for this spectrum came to 238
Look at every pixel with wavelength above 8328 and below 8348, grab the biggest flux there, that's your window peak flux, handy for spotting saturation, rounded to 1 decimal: 248.9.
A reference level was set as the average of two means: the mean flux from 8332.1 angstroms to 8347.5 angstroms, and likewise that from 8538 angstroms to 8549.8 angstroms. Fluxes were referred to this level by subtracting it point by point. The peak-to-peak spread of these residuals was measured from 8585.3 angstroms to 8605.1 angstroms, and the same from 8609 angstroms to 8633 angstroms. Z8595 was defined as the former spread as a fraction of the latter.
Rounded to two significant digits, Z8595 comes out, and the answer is 0.61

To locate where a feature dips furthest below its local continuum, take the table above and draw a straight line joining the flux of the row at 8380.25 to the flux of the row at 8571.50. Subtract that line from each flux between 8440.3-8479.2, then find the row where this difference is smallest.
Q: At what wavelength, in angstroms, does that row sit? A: 8469.48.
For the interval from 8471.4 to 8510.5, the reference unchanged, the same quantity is 8496.83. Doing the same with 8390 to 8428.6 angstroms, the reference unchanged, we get 8426.69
